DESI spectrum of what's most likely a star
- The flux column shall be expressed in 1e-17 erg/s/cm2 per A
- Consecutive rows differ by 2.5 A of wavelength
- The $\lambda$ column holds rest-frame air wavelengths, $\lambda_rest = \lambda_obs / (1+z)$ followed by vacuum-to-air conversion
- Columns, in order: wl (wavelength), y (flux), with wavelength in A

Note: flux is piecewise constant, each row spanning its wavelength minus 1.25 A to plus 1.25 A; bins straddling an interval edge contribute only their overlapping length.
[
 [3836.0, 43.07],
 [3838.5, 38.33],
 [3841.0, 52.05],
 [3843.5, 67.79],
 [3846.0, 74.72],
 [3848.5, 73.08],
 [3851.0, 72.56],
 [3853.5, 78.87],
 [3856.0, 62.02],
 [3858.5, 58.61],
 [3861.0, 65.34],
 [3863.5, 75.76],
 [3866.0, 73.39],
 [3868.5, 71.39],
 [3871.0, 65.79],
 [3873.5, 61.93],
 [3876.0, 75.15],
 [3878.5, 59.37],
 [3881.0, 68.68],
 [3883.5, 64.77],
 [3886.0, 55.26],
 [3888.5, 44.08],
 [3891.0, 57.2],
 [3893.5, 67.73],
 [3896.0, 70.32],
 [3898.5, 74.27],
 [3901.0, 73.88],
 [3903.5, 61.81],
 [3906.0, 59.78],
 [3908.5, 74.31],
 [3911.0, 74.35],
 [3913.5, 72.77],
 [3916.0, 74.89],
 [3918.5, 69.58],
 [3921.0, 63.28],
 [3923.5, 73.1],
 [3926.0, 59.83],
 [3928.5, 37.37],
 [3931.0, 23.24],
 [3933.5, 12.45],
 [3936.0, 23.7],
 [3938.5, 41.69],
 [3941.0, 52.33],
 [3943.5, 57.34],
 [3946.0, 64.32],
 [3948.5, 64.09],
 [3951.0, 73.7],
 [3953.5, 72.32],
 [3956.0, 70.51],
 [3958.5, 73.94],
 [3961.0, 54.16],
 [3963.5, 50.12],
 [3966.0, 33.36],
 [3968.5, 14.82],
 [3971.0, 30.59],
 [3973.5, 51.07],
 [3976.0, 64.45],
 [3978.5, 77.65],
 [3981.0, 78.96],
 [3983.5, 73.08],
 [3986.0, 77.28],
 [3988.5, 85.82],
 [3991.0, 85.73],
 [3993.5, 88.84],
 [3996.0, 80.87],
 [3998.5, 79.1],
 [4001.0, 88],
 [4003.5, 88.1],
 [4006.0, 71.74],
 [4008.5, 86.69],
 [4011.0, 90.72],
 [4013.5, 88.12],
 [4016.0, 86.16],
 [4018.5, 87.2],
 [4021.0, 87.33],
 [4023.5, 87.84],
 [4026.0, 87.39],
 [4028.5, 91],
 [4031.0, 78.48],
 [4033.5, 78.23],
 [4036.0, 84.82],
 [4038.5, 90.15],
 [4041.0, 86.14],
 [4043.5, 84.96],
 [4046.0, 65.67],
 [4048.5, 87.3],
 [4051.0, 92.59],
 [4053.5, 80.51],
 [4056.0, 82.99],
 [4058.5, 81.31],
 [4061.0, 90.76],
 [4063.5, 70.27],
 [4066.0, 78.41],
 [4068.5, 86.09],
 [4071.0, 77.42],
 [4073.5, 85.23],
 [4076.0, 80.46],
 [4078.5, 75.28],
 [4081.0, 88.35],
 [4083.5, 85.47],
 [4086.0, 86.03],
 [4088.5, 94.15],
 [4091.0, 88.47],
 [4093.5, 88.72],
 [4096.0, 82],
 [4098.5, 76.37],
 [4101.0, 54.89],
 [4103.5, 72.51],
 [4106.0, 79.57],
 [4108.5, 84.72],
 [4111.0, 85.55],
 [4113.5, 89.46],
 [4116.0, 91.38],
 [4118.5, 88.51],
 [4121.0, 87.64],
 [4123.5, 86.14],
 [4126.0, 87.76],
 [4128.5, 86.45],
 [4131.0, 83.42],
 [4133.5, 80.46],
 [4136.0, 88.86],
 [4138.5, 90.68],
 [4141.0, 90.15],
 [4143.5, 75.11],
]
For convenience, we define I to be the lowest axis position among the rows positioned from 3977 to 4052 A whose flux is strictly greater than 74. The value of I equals 3978.5 A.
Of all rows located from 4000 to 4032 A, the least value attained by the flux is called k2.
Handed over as 71.74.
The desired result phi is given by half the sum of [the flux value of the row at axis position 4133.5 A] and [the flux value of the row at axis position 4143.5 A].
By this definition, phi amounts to 77.8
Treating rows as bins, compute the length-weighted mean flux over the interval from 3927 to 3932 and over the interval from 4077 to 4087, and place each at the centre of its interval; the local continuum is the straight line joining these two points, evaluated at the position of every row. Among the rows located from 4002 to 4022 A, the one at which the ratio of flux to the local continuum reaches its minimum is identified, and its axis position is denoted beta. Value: 4006.0 A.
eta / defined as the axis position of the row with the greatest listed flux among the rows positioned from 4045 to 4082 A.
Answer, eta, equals 4051.0 A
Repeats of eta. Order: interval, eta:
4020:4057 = 4051.0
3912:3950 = 3916.0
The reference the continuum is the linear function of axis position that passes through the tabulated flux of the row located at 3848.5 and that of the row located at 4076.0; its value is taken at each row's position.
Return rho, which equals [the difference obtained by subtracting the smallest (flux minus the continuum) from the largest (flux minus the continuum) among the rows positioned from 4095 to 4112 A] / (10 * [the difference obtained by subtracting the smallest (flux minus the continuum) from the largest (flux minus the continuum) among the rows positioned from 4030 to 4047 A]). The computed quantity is 0.12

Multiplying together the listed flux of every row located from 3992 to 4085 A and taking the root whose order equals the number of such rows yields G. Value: 84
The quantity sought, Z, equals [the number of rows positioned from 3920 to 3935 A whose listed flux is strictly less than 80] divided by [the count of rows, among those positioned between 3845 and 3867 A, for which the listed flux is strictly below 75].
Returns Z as 0.9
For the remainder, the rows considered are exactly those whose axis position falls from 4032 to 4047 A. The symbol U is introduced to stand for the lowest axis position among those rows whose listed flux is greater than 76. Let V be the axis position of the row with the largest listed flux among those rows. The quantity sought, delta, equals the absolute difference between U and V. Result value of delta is 5.0 A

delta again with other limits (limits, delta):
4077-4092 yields 7.5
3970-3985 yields 2.5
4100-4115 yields 7.5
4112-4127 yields 2.5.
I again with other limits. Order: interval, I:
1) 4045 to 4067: 4048.5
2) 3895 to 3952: 3898.5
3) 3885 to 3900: 3898.5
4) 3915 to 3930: 3916.0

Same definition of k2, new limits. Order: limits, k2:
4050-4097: 70.27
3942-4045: 14.82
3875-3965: 12.45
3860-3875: 61.93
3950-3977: 14.82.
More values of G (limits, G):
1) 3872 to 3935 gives 58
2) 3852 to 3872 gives 69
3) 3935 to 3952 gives 51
